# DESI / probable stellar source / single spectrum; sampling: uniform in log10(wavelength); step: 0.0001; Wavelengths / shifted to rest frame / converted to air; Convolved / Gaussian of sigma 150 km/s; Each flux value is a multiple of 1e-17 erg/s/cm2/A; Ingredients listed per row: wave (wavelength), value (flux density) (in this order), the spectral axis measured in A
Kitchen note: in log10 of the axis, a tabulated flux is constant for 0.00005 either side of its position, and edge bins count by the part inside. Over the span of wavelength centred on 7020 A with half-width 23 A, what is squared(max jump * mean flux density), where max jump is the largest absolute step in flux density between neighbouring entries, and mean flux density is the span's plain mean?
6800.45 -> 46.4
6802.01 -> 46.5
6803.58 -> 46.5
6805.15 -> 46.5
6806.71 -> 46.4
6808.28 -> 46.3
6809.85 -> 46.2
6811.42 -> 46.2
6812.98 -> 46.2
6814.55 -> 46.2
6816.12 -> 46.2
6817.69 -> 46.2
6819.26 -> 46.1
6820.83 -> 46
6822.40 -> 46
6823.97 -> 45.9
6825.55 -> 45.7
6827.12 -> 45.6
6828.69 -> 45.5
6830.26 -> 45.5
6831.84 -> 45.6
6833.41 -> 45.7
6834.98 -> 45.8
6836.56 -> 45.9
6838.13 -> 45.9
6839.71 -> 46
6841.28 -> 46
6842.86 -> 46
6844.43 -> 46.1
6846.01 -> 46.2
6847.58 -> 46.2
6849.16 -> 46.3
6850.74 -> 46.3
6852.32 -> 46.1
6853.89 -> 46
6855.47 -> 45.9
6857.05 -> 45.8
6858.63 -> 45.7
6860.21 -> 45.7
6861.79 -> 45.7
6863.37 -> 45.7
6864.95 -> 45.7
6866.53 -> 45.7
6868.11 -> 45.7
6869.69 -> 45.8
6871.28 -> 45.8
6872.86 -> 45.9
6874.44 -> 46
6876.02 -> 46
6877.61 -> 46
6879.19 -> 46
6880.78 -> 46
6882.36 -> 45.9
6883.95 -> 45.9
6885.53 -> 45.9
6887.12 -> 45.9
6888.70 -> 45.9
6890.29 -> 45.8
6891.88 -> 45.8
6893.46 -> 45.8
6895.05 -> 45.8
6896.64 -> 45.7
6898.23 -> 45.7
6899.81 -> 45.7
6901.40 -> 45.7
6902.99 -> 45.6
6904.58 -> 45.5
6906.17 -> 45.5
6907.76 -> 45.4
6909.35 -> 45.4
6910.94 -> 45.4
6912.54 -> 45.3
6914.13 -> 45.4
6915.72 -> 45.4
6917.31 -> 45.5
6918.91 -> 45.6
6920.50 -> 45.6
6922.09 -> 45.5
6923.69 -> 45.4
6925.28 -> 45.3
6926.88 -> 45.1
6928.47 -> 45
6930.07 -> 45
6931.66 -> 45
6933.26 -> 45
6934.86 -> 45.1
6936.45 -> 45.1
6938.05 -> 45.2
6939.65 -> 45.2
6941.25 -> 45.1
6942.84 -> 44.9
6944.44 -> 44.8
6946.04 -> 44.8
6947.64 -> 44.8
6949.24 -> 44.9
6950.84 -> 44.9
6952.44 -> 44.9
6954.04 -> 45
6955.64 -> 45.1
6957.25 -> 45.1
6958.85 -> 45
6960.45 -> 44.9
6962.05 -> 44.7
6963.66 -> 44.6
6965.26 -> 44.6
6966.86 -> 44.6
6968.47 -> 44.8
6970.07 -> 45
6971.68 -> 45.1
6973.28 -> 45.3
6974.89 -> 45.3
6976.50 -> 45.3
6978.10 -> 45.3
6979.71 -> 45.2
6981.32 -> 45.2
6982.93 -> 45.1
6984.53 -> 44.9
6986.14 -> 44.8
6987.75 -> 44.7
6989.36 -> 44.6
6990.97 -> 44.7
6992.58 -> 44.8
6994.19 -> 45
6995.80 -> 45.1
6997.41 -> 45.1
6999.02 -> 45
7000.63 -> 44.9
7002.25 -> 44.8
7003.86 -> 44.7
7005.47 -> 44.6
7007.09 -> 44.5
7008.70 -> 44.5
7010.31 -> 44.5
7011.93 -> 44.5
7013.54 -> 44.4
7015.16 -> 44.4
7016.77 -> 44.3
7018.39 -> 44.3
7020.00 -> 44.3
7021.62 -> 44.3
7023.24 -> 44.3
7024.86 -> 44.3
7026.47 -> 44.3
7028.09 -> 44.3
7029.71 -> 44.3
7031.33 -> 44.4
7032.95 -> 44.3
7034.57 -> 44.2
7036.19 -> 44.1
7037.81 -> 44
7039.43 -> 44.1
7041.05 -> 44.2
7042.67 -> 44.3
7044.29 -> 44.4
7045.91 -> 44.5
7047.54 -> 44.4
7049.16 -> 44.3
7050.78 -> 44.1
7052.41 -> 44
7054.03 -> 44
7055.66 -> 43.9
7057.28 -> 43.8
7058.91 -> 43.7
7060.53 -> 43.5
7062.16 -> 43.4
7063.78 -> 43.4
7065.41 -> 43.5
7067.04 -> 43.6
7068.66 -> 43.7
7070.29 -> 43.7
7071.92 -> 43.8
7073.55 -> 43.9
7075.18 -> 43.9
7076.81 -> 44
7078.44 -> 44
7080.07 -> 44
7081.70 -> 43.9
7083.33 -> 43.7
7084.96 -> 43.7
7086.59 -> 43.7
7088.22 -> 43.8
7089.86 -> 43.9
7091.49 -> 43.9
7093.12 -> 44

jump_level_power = 20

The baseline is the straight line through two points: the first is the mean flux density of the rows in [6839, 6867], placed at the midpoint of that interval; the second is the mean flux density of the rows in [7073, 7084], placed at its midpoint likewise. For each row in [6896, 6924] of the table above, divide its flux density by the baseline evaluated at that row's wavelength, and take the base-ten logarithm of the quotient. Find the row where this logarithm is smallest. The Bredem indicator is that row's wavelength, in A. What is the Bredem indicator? 6912.54 A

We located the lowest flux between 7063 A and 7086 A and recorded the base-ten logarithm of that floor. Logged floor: 1.64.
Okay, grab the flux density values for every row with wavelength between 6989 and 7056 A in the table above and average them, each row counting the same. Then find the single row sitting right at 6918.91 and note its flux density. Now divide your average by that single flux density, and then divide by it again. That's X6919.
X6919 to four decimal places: 0.0214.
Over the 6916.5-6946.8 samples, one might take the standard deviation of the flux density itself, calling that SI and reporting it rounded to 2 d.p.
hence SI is 0.25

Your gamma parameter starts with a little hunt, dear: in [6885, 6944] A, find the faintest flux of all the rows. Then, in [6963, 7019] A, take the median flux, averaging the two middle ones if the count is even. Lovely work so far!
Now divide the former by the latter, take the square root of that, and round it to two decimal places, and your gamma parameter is 1.00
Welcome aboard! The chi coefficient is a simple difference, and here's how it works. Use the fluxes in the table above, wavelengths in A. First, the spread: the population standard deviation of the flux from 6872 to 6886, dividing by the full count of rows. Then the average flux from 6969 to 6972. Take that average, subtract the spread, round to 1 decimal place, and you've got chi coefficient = 45.0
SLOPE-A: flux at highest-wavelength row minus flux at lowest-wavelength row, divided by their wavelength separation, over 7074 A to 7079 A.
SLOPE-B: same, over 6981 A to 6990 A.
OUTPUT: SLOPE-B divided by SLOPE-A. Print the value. -2.4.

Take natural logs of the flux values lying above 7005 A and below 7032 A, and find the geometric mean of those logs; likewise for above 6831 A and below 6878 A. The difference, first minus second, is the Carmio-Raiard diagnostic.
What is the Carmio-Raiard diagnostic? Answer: -0.034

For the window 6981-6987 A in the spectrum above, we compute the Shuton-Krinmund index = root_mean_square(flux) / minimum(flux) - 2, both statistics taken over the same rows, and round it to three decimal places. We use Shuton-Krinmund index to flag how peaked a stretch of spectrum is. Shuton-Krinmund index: -0.996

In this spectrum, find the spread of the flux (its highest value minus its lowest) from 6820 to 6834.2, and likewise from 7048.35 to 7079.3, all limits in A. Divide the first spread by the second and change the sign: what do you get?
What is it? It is -0.56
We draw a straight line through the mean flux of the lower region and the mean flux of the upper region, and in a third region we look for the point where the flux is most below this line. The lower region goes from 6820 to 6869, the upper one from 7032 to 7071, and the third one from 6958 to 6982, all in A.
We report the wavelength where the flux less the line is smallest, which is 6963.66 A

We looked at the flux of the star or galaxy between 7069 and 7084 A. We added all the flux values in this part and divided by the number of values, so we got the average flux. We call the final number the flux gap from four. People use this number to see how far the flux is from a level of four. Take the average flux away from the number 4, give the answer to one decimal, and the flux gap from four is -39.9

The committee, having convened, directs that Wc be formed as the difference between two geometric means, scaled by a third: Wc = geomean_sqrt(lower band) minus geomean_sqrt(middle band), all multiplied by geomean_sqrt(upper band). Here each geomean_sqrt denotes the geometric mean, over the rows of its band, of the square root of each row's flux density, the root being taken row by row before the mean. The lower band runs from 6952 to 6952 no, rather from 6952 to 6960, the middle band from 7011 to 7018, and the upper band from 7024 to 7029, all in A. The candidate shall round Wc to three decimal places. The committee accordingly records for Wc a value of 0.309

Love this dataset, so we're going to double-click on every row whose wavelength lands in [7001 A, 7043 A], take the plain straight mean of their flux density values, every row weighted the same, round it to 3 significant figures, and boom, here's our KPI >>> 44.4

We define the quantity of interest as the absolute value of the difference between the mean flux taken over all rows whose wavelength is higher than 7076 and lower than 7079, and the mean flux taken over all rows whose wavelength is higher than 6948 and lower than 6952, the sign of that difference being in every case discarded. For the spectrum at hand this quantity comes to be 0.90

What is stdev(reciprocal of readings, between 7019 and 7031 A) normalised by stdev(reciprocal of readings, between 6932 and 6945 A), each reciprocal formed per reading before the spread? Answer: 0.00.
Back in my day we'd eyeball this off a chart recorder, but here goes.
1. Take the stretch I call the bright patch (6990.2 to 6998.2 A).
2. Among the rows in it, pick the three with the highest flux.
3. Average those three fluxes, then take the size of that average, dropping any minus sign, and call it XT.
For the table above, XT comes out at 45.1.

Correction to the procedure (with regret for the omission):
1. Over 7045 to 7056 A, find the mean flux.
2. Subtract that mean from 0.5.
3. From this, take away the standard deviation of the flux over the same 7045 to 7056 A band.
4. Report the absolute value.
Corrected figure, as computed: 43.9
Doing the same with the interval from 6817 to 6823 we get 45.7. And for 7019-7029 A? 43.8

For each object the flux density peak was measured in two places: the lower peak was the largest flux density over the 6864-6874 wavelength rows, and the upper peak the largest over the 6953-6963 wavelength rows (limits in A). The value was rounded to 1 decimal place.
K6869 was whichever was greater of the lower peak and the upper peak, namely 45.9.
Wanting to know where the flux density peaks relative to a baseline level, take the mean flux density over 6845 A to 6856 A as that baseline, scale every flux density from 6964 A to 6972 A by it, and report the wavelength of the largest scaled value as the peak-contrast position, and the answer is 6971.68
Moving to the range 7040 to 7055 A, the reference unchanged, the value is 7045.91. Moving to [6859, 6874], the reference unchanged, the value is 6872.86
